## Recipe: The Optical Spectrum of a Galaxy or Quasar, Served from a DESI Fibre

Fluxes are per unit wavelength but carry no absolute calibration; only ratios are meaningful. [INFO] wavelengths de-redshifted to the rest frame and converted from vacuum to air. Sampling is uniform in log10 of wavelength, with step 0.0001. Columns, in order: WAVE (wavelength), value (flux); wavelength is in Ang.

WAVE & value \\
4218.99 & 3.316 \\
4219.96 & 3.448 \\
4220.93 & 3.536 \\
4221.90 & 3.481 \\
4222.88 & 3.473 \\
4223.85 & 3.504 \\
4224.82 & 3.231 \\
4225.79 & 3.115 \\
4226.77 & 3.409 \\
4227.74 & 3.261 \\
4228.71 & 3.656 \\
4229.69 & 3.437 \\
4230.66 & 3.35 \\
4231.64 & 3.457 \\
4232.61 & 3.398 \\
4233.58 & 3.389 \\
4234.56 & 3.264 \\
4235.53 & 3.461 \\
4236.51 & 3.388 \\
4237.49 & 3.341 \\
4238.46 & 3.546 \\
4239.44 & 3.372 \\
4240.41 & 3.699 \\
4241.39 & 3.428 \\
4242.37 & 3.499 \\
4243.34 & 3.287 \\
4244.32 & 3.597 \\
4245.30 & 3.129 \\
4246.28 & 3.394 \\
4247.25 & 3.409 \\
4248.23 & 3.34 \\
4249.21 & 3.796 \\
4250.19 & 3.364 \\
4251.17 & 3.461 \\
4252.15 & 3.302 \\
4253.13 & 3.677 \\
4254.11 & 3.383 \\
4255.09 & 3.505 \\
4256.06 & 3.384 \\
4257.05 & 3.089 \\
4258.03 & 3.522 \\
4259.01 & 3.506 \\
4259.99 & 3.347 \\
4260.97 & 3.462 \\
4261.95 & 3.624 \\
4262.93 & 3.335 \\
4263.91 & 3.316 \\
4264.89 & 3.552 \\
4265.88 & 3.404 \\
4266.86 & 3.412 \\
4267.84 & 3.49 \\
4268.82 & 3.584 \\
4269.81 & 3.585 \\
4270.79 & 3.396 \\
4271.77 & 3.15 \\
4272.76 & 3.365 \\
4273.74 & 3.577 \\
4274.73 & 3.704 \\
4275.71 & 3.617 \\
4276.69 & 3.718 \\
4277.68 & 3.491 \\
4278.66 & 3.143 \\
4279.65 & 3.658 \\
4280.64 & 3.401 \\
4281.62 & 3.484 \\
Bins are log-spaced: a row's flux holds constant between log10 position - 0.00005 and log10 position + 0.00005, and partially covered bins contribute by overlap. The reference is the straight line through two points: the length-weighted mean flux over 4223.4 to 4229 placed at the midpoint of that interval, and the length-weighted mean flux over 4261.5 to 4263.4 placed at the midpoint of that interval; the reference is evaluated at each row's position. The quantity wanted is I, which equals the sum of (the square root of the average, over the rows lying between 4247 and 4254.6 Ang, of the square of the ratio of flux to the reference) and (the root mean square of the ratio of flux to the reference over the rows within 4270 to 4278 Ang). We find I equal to 2.00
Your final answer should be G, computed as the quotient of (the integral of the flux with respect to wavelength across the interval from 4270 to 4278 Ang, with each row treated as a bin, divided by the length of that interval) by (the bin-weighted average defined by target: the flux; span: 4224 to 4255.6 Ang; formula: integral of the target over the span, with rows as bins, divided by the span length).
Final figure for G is 1.03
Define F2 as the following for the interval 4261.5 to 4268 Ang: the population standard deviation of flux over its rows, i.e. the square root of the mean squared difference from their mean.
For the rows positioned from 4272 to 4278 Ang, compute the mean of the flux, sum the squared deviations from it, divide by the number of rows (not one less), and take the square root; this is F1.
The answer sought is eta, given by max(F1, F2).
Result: 0.12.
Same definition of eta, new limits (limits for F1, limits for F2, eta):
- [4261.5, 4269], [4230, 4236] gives 0.11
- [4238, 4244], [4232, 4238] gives 0.13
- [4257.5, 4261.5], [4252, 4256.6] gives 0.13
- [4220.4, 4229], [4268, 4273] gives 0.16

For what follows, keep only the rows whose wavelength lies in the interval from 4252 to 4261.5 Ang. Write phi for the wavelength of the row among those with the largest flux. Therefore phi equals 4253.13 Ang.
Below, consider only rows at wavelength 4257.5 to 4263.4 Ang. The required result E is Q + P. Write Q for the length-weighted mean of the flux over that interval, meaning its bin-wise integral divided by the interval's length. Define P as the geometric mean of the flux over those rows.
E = 6.93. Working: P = 3.46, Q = 3.47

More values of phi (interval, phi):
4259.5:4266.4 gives 4261.95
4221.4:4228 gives 4223.85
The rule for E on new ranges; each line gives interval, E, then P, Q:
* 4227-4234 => 6.84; 3.42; 3.43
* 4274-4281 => 7.06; 3.53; 3.53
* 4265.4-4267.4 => 6.83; 3.41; 3.42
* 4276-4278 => 7.22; 3.60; 3.61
